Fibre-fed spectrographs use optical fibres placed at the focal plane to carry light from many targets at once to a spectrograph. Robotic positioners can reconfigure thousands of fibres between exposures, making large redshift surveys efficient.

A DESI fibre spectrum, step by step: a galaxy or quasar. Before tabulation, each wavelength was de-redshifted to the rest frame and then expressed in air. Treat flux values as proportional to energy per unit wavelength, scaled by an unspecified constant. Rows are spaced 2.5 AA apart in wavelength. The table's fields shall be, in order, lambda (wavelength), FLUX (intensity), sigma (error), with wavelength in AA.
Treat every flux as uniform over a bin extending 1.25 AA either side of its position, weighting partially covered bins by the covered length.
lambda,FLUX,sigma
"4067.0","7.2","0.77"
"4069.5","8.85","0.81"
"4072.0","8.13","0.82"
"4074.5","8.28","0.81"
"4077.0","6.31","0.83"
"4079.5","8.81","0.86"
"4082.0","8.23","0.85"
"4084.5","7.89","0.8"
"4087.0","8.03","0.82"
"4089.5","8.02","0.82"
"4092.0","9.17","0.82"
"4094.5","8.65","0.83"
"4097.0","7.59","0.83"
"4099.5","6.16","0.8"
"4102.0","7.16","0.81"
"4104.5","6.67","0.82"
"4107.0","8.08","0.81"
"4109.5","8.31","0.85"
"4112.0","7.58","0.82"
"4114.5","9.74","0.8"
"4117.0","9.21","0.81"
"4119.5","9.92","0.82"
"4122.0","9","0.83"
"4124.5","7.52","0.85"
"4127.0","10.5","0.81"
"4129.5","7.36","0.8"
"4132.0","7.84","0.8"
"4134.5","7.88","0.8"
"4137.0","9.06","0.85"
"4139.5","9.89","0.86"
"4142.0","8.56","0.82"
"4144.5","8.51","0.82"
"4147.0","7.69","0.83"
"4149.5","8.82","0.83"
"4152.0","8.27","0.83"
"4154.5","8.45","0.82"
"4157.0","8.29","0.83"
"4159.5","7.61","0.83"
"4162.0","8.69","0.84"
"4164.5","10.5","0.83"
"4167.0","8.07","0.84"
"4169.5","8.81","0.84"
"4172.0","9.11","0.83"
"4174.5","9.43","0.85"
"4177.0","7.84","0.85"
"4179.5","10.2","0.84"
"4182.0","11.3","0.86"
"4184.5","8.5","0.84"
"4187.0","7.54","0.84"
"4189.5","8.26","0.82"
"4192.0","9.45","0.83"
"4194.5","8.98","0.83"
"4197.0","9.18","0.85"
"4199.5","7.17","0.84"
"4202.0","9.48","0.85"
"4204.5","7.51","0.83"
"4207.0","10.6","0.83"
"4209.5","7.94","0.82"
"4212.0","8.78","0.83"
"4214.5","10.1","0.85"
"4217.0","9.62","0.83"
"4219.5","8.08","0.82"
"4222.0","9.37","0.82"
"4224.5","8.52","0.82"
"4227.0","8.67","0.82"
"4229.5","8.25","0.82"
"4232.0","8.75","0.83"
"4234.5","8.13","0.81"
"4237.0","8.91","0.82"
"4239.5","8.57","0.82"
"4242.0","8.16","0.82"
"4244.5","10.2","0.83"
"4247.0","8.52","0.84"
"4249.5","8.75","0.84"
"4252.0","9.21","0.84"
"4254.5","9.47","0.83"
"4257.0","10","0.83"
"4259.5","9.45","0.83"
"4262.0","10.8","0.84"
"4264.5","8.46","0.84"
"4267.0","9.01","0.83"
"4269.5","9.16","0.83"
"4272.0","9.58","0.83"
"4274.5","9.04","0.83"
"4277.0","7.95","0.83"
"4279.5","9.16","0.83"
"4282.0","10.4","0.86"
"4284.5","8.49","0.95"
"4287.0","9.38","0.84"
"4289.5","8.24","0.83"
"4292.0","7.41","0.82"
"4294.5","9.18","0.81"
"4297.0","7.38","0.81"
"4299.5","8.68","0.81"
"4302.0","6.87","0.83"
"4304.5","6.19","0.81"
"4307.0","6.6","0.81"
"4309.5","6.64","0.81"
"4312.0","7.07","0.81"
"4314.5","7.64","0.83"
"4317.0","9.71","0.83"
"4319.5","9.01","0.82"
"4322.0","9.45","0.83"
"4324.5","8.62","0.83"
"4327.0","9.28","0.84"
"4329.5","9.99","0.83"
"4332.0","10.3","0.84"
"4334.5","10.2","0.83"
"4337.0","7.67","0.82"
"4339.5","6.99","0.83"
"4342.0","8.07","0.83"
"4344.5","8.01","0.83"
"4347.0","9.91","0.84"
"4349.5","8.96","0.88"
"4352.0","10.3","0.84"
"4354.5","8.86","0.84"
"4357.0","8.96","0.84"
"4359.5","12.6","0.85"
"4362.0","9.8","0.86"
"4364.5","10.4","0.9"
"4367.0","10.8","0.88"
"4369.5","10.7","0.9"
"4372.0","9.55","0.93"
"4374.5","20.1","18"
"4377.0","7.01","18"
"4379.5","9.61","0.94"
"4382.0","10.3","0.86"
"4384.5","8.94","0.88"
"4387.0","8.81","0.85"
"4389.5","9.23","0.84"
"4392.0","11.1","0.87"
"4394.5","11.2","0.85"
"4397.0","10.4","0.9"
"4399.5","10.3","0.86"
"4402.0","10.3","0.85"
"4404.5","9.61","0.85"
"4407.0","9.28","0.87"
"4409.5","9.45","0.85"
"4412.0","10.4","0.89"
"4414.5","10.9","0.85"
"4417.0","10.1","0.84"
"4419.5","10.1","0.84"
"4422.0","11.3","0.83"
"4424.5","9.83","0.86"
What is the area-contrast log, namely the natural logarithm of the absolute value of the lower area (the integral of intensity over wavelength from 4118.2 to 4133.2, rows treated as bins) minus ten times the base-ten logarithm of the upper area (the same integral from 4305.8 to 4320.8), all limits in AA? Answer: 4.70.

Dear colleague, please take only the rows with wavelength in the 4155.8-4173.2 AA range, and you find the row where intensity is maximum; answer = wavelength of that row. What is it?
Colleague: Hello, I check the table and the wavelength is 4164.5 AA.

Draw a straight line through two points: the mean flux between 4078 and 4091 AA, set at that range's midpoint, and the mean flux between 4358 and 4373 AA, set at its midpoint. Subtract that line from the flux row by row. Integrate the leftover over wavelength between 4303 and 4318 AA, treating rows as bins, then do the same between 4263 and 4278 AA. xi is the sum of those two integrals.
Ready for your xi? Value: -57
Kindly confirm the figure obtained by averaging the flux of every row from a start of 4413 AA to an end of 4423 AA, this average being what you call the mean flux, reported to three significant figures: 10.6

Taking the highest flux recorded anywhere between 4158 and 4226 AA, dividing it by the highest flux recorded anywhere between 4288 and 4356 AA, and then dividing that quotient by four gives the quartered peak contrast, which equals 0.27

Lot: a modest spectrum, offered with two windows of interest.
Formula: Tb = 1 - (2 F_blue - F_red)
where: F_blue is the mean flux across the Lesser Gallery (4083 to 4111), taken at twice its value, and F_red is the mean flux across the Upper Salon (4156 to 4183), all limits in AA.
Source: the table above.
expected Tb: -5.5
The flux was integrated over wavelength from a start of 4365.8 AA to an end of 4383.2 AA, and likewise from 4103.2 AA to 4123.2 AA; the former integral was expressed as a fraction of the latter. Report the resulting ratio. 1.1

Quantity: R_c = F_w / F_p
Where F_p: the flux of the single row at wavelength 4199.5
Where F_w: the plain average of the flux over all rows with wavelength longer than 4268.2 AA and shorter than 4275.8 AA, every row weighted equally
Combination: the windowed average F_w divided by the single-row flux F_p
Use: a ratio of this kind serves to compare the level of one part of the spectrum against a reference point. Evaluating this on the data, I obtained 1.3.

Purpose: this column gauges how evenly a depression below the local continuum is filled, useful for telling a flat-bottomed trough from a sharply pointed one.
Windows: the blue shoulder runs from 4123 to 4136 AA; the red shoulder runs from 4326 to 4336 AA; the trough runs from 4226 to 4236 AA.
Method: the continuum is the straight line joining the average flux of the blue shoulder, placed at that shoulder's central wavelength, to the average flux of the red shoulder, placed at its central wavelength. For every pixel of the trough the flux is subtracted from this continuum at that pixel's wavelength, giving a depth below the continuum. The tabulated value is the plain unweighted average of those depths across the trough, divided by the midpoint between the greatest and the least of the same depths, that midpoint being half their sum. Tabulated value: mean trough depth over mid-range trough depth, 0.95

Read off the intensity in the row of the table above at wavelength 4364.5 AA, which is 10.4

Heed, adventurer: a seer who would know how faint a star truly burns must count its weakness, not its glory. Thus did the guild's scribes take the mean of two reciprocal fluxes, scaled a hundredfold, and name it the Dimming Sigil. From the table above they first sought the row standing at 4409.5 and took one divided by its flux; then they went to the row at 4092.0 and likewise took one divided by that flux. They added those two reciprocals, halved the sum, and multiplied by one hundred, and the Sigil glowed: 10.7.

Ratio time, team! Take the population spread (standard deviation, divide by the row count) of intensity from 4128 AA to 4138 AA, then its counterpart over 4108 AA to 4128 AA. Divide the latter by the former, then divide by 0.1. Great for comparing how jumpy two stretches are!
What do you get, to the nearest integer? 16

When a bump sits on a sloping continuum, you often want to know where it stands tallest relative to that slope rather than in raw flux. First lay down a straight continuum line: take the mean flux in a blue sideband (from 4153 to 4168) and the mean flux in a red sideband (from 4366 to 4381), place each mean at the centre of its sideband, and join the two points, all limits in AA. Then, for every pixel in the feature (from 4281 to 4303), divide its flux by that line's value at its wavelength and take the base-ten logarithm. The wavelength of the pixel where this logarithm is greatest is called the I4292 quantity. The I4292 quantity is 4282.0 AA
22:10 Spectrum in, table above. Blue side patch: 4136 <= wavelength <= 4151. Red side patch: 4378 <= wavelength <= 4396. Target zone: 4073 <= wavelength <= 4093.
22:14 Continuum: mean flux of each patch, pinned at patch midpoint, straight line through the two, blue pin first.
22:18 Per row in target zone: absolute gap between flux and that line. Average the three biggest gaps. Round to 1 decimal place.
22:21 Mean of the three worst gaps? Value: 1.1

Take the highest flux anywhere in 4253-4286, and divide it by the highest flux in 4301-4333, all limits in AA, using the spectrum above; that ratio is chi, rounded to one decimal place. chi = 1.0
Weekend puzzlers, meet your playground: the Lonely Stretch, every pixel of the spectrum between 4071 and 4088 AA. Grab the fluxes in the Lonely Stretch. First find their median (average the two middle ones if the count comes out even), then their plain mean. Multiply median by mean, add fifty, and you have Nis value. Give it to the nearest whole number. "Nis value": 115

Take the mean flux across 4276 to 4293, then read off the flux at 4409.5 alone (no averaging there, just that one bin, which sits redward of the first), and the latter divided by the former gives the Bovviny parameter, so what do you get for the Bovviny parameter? 1.08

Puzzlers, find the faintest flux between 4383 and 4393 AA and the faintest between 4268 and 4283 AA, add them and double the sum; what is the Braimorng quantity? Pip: 33.5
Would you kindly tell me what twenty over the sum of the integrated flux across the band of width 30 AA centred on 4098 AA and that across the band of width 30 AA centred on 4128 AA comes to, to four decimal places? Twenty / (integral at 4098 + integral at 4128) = 0.0400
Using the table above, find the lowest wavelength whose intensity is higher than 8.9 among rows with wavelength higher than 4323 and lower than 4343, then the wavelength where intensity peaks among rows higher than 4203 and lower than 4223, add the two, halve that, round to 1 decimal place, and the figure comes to 4267.0 AA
